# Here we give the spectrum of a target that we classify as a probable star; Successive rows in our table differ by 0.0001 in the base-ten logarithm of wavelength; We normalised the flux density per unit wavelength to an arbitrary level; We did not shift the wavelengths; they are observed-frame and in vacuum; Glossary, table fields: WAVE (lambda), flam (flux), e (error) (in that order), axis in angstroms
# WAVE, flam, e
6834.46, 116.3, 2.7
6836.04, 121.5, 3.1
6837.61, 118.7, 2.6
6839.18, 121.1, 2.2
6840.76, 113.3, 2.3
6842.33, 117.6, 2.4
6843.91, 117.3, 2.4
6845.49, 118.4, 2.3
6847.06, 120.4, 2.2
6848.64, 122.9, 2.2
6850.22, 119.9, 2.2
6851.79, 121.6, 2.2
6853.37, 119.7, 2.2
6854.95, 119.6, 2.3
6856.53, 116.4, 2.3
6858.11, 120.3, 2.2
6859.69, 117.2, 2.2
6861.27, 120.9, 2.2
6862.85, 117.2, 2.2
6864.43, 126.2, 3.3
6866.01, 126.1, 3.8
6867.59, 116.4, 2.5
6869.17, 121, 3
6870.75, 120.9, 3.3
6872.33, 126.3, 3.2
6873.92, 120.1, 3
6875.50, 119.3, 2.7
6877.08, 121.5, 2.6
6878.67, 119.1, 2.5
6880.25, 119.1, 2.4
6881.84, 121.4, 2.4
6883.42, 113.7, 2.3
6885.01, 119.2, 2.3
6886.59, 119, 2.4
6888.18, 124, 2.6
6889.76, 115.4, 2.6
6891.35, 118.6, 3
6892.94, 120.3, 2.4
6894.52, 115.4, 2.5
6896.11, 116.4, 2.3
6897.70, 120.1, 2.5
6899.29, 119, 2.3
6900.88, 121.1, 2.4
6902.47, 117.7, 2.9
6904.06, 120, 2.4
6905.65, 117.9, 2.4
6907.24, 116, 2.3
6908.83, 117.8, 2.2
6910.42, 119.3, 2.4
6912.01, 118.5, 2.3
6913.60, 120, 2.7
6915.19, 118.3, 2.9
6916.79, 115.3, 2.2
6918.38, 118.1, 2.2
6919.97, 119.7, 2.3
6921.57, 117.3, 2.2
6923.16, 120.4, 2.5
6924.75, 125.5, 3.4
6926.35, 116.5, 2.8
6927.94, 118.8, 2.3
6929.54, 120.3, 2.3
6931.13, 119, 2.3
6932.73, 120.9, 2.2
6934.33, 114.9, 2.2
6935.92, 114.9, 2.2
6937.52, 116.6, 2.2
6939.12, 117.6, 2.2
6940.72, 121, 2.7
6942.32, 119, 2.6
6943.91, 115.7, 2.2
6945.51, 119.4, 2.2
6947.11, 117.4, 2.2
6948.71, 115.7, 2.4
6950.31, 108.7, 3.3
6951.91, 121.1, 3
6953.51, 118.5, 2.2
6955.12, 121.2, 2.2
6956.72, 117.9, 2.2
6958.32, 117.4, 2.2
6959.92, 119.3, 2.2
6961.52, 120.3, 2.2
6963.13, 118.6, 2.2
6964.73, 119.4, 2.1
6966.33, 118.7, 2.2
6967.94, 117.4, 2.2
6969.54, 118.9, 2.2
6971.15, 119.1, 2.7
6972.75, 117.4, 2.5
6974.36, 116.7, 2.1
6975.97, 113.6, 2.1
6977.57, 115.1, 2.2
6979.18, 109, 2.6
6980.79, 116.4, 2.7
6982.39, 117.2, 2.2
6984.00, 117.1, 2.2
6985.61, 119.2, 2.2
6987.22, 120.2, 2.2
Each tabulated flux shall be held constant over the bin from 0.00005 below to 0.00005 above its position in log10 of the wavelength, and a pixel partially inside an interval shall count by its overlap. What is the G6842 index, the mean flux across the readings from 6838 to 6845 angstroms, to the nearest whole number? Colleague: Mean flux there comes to 117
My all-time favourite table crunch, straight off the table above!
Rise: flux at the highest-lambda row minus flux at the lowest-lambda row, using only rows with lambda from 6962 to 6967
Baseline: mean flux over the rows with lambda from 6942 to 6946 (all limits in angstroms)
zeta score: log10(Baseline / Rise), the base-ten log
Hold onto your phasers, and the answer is 3.07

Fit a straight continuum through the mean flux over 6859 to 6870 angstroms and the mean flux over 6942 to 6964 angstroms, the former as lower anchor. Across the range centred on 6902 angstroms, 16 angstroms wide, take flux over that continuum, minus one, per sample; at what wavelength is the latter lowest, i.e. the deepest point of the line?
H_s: 6894.52 angstroms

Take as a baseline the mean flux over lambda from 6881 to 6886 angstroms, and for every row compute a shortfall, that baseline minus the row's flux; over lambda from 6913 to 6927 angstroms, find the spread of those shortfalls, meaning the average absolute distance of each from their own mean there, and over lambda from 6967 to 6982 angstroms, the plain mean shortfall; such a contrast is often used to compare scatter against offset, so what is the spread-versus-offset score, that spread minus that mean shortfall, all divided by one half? 0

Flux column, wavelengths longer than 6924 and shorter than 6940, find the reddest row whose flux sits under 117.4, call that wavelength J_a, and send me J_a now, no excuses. 6937.52 angstroms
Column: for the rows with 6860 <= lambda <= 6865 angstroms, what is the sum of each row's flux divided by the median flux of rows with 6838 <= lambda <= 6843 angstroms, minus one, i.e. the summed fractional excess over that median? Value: 0.10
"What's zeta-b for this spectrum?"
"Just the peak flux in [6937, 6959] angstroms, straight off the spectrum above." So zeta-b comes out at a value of 121.2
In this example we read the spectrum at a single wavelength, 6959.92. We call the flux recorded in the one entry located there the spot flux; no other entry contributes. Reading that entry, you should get 119.3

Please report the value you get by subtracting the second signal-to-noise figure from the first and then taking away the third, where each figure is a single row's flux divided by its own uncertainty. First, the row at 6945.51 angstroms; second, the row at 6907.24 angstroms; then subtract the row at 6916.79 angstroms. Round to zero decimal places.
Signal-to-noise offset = -49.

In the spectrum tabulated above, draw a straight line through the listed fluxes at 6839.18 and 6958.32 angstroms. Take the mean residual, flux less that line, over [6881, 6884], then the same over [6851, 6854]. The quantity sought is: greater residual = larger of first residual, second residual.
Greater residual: 0.0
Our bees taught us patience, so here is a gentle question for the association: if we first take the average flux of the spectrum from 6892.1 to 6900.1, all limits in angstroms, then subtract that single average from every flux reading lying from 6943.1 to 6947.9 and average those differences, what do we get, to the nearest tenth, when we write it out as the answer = -0.7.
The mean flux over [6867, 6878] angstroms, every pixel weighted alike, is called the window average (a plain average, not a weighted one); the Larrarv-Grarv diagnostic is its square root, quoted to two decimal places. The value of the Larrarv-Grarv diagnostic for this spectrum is 10.99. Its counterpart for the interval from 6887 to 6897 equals 10.88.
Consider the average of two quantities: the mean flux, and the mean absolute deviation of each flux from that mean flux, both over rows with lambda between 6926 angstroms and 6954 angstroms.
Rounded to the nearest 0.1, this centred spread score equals 59.9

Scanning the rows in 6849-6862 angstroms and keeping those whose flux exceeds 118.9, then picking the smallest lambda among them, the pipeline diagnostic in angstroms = 6850.22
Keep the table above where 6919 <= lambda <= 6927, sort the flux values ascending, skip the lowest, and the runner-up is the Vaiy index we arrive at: 117.3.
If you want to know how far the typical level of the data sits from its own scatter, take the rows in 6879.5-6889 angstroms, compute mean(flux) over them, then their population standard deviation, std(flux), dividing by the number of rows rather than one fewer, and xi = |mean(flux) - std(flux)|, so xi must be 116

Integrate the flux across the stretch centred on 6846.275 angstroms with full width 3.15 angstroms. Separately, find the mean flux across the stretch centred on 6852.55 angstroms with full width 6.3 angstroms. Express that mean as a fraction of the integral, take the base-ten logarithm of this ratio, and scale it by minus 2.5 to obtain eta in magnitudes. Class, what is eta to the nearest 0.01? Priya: 1.24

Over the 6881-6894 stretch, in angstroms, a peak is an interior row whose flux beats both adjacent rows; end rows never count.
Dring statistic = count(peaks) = 2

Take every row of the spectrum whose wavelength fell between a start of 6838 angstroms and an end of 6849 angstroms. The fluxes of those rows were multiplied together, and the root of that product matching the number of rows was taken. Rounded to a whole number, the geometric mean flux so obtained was 119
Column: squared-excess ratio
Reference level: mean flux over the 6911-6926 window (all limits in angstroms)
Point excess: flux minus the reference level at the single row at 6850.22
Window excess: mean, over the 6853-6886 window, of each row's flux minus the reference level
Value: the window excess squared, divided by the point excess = 1.1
